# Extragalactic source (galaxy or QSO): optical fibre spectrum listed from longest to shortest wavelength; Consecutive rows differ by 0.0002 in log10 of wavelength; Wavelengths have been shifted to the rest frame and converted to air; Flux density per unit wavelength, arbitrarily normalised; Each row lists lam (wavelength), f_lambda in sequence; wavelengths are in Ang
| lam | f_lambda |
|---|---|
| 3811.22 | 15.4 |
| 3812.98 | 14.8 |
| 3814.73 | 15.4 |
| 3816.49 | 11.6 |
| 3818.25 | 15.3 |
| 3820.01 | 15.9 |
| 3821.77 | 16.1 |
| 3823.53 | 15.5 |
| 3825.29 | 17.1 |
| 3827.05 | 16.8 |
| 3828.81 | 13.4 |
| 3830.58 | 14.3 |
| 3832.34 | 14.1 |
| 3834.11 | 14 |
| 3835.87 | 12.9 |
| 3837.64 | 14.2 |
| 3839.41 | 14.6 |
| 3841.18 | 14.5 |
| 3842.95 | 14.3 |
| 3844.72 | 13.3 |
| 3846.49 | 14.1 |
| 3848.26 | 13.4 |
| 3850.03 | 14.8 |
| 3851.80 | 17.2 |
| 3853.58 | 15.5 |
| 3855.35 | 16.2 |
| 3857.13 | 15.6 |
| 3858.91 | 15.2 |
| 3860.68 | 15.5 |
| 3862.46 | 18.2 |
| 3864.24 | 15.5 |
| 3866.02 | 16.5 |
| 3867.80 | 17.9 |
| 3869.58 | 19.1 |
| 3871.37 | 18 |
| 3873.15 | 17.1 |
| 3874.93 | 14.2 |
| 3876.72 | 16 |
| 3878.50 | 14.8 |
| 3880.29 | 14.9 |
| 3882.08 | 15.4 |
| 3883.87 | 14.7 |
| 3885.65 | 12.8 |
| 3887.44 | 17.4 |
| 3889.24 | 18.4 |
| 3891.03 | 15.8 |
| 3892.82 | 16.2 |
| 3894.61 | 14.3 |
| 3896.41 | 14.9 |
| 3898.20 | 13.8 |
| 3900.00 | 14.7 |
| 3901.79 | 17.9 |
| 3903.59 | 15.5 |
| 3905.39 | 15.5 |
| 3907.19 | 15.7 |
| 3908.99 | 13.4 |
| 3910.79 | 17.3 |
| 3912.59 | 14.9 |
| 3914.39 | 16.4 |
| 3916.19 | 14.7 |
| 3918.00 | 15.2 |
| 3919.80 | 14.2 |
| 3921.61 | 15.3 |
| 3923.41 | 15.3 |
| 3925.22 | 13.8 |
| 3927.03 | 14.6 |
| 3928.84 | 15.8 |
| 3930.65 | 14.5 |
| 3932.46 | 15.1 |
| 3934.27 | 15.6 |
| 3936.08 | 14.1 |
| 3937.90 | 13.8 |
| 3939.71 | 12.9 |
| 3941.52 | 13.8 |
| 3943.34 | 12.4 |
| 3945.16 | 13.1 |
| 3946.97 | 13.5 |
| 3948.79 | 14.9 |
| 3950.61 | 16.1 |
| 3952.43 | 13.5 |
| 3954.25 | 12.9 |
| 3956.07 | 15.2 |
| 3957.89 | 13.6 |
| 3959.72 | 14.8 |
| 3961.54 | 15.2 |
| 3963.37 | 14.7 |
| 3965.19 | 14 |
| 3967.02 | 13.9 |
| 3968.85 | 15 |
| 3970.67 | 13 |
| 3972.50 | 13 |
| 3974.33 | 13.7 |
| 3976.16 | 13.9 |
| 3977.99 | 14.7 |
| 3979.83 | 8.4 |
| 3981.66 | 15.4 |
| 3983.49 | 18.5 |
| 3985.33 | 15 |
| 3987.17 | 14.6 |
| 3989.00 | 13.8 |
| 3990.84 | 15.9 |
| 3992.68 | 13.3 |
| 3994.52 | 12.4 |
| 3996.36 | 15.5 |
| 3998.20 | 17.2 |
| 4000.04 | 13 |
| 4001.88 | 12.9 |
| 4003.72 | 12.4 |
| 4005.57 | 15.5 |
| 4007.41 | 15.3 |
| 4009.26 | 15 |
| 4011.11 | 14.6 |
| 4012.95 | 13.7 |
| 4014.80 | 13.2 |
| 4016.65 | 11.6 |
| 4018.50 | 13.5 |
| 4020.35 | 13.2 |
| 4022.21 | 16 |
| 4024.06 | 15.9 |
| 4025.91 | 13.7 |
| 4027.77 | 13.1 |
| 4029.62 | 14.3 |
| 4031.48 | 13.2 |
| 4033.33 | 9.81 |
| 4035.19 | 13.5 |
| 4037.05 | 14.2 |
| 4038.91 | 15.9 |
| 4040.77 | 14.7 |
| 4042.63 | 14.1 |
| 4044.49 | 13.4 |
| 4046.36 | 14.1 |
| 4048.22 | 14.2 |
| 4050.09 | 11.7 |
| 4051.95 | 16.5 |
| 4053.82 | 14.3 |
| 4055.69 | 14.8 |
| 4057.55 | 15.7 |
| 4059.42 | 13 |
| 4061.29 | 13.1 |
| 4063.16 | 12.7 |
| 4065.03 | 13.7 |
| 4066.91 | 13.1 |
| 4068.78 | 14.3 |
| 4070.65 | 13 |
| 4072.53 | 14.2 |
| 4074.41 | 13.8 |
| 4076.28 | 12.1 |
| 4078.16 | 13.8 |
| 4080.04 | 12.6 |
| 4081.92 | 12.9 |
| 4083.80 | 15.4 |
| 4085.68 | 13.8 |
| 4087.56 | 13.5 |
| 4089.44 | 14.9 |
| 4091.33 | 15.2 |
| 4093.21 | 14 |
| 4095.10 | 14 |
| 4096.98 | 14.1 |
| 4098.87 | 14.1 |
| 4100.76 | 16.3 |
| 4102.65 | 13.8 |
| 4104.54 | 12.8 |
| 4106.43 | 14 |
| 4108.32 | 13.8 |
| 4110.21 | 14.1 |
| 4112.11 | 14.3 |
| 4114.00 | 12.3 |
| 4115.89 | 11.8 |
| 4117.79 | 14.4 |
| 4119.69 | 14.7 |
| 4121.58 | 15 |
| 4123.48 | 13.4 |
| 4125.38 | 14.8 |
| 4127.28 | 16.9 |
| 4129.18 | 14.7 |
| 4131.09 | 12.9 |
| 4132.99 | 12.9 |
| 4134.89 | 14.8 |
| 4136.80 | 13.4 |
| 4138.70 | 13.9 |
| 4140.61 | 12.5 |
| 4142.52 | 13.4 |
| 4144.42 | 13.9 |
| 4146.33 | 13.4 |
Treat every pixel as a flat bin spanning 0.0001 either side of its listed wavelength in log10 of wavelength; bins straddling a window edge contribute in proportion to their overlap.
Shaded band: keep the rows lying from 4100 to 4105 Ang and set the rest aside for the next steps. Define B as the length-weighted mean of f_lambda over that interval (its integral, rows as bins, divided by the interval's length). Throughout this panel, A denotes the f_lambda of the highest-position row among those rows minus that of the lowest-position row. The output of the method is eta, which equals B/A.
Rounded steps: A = -3.5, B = 14.4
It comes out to -4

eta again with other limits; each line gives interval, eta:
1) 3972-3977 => 15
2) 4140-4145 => 9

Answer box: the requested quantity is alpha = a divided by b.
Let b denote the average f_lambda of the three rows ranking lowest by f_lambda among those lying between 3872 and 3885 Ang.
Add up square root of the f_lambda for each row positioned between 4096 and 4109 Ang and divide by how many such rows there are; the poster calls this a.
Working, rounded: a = 3.76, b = 14.6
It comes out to 0.26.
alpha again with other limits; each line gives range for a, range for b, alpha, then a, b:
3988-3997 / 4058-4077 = 0.30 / 3.76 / 12.6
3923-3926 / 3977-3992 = 0.31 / 3.81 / 12.3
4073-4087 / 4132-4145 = 0.28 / 3.67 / 12.9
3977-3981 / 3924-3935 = 0.24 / 3.37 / 14.3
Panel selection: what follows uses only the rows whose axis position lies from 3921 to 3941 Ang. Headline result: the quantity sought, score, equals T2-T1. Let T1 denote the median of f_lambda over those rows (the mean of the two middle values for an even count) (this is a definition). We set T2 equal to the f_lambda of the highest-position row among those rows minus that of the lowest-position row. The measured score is -17.0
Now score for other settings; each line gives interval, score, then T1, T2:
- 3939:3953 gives -12.9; 13.5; 0.6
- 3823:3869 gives -12.6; 15.0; 2.4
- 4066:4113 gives -12.8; 14.0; 1.2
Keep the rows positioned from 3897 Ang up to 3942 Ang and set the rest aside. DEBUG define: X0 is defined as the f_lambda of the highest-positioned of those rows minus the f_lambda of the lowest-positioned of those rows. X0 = 0.0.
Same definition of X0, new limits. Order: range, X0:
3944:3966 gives 0.9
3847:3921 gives 0.8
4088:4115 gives -2.6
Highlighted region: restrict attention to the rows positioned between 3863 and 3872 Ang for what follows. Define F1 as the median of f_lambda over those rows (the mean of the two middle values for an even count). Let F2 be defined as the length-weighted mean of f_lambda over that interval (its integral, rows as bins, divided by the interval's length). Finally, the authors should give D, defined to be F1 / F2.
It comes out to 1.029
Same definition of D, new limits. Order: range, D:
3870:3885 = 0.965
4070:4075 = 1.009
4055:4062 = 0.984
